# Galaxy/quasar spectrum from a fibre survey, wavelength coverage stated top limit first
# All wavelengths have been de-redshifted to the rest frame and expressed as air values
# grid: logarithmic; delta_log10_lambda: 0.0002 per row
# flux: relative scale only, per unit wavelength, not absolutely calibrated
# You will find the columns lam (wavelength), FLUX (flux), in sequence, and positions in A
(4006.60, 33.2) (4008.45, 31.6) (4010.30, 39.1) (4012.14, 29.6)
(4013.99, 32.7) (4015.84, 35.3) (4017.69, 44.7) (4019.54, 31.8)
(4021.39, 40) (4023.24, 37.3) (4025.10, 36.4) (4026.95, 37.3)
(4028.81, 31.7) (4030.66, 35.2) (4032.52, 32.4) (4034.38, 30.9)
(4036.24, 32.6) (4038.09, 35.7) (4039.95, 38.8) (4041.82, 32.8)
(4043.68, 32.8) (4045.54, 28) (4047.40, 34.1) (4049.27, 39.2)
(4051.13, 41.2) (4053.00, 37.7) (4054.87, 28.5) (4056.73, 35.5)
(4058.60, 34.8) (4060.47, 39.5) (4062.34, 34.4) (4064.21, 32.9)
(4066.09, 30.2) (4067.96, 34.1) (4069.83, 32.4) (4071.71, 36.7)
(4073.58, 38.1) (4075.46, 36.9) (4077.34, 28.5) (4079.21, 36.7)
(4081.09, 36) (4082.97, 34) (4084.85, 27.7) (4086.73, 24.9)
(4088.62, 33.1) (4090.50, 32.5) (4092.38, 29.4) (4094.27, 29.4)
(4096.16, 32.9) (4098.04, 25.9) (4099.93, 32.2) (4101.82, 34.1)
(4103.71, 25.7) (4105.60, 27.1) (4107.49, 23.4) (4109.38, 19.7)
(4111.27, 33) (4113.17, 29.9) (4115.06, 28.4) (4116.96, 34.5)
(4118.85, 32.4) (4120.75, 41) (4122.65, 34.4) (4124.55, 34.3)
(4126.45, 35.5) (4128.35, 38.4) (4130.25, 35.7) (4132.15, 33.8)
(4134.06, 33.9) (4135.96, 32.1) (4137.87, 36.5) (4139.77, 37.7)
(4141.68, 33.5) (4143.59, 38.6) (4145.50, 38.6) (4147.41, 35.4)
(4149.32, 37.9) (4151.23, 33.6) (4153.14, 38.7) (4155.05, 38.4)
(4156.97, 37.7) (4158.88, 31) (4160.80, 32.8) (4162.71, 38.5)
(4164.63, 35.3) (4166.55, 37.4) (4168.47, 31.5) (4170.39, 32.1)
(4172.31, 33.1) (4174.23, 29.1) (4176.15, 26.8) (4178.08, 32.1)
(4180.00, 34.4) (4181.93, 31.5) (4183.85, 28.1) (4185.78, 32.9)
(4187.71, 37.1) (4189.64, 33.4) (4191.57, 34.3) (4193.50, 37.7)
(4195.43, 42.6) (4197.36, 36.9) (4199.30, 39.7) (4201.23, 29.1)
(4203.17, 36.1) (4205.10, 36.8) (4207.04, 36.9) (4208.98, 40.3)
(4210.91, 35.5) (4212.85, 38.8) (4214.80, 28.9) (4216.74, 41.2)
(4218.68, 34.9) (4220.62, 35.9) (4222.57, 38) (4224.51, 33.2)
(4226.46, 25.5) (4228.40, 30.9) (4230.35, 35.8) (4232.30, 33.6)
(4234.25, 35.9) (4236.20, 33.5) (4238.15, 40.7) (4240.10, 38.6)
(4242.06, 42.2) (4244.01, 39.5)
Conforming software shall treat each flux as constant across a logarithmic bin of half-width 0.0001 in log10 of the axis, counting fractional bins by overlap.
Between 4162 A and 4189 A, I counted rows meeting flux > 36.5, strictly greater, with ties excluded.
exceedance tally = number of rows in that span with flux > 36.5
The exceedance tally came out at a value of 3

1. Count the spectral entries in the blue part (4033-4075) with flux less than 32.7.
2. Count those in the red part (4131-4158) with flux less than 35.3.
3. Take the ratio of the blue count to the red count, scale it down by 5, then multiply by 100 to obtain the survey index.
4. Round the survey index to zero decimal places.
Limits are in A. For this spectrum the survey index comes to 24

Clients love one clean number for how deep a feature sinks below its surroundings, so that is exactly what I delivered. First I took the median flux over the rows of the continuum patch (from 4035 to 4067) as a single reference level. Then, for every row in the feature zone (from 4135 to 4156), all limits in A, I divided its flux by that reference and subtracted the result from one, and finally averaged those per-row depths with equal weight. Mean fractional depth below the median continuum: -0.060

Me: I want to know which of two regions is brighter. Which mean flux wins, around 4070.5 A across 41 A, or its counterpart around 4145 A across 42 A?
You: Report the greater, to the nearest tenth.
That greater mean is 35.8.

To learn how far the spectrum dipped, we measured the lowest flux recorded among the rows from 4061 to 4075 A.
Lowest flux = 30.2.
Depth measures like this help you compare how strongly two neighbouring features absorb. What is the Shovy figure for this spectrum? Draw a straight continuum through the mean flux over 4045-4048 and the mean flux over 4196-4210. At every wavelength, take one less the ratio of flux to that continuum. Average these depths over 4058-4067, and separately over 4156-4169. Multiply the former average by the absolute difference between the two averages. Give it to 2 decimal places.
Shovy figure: -0.01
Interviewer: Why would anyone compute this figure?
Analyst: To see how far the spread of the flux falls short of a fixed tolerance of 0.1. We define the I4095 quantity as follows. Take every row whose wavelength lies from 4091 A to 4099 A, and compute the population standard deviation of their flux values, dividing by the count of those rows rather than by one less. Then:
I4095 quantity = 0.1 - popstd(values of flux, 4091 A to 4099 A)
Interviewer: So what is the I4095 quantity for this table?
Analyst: -2.4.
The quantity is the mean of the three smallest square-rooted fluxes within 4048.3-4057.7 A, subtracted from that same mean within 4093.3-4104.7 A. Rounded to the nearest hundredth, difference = -0.62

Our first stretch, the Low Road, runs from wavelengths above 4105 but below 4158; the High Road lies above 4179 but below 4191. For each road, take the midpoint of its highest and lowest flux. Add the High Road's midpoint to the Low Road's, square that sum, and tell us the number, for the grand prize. 3963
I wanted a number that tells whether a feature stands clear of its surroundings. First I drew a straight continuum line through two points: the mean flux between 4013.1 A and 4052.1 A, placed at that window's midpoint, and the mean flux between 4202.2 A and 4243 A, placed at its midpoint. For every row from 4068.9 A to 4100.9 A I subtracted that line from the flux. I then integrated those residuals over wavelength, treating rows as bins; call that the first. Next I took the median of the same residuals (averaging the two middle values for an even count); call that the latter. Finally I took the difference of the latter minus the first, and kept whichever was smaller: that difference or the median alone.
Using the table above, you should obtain -3.0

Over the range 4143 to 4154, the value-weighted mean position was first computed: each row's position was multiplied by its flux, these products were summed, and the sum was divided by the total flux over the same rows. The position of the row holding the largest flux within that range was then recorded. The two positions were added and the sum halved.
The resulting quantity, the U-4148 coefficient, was 4150.7 A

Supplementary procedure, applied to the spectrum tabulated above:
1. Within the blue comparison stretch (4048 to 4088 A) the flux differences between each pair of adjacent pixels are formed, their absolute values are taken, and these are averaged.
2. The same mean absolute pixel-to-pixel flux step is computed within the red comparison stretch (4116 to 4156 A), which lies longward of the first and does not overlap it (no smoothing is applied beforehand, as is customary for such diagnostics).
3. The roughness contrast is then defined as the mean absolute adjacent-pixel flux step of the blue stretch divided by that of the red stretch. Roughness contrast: 1.33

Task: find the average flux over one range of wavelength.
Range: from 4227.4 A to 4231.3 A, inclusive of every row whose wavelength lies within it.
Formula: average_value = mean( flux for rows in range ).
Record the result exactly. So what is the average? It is 33.3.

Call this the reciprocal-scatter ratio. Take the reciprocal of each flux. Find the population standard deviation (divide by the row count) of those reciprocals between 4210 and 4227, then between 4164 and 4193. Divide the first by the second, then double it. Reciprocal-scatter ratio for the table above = 3.1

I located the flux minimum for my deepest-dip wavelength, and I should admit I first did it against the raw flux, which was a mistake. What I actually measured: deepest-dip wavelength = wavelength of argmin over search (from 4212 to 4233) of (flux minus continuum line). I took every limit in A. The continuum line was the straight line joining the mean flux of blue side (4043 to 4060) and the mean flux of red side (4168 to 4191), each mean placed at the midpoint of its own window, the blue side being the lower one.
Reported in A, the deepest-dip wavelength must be 4226.46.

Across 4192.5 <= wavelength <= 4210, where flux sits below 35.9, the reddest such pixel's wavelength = 4201.23 A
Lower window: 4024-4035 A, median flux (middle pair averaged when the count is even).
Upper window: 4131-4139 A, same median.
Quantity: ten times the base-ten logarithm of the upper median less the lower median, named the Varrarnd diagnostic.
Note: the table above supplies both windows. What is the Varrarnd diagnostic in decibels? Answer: -13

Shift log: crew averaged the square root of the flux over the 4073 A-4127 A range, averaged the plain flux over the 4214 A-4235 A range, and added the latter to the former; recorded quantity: 39.6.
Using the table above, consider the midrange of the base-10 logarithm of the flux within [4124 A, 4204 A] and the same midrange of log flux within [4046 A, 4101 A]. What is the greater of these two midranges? 1.529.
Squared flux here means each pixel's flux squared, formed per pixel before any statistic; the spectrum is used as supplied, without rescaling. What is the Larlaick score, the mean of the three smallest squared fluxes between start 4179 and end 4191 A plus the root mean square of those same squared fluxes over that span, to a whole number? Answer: 2059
